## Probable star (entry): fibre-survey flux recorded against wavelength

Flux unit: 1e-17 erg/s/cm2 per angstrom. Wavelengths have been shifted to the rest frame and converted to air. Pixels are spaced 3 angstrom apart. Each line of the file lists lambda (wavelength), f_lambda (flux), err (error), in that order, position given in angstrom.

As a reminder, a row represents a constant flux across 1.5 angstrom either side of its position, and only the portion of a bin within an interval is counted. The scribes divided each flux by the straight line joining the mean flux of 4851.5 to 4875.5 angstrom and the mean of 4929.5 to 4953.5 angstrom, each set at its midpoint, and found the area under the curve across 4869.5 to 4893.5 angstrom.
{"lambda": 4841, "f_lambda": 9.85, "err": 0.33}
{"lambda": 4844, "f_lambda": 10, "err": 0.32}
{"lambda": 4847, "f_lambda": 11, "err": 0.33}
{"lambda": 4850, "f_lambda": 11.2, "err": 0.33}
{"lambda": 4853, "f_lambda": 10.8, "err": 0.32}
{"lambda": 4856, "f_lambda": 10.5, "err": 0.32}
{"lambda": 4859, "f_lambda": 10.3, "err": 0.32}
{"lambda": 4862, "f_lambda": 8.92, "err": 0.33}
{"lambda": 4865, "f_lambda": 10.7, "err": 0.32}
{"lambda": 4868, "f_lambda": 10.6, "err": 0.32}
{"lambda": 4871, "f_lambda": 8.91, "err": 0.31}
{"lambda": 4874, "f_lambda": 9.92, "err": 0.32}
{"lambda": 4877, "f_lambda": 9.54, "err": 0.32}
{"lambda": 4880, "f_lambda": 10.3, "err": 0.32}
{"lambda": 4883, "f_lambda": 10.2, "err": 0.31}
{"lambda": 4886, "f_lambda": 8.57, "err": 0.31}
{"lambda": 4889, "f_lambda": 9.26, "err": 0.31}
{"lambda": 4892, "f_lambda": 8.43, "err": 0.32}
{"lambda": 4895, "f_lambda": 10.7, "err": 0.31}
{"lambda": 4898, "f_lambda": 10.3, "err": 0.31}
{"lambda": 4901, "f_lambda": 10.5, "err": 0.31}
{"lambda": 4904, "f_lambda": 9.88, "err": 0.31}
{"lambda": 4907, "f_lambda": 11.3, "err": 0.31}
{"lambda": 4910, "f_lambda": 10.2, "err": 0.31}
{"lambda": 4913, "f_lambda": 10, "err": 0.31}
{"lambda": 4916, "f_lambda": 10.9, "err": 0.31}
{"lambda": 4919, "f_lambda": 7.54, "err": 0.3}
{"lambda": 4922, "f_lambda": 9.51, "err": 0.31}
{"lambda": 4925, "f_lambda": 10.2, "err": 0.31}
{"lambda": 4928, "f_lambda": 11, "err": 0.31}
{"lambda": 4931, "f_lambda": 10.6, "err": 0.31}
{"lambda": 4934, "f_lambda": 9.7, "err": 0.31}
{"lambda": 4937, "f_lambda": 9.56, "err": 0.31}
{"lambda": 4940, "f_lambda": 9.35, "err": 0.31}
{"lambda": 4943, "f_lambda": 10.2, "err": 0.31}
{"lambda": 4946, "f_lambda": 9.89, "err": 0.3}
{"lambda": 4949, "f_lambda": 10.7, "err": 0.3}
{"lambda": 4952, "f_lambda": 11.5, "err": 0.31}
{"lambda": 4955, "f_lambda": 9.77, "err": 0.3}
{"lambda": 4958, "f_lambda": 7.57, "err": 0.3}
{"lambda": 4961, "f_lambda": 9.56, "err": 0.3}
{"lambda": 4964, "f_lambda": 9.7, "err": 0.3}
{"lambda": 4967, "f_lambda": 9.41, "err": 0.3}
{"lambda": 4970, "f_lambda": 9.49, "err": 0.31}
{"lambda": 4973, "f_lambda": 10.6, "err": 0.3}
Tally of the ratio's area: 22 angstrom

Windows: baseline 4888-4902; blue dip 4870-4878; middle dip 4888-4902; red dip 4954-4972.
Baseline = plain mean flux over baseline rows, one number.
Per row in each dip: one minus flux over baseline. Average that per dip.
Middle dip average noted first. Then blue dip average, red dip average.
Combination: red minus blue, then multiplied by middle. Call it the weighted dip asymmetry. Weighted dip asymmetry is 0.0000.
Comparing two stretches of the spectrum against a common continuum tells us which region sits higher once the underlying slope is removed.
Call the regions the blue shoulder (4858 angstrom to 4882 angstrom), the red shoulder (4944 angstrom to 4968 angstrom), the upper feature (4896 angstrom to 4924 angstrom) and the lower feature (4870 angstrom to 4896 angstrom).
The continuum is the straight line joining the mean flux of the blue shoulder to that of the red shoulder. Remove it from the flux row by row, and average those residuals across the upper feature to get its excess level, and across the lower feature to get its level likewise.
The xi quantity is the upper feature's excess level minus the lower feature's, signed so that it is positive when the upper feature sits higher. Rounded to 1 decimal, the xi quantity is 0.5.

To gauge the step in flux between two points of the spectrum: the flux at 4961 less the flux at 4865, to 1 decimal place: -1.1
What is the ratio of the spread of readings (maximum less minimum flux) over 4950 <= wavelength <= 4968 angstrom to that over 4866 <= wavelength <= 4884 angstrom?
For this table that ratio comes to 2.3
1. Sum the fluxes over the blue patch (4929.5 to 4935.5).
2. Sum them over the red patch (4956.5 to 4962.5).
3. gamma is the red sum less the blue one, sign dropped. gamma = 3.2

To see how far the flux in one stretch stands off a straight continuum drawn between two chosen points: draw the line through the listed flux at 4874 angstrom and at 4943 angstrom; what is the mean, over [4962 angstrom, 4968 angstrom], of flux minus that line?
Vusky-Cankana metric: -0.7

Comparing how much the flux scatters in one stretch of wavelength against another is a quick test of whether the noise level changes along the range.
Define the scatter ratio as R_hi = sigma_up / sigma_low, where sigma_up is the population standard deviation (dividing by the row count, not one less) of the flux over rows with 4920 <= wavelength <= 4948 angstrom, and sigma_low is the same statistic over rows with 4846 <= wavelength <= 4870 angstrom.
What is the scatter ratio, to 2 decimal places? 0.79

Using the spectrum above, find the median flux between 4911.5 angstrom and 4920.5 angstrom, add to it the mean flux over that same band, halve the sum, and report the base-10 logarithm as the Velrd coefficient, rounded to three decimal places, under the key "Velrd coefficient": 0.989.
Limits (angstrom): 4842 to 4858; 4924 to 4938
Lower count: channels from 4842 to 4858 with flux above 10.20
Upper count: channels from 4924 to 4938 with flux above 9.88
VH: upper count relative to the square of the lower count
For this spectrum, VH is 0.2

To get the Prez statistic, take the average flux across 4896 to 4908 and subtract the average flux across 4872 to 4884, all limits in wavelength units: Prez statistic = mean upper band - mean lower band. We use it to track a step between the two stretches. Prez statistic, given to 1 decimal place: 0.5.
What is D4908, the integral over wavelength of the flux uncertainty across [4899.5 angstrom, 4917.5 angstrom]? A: 5.6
